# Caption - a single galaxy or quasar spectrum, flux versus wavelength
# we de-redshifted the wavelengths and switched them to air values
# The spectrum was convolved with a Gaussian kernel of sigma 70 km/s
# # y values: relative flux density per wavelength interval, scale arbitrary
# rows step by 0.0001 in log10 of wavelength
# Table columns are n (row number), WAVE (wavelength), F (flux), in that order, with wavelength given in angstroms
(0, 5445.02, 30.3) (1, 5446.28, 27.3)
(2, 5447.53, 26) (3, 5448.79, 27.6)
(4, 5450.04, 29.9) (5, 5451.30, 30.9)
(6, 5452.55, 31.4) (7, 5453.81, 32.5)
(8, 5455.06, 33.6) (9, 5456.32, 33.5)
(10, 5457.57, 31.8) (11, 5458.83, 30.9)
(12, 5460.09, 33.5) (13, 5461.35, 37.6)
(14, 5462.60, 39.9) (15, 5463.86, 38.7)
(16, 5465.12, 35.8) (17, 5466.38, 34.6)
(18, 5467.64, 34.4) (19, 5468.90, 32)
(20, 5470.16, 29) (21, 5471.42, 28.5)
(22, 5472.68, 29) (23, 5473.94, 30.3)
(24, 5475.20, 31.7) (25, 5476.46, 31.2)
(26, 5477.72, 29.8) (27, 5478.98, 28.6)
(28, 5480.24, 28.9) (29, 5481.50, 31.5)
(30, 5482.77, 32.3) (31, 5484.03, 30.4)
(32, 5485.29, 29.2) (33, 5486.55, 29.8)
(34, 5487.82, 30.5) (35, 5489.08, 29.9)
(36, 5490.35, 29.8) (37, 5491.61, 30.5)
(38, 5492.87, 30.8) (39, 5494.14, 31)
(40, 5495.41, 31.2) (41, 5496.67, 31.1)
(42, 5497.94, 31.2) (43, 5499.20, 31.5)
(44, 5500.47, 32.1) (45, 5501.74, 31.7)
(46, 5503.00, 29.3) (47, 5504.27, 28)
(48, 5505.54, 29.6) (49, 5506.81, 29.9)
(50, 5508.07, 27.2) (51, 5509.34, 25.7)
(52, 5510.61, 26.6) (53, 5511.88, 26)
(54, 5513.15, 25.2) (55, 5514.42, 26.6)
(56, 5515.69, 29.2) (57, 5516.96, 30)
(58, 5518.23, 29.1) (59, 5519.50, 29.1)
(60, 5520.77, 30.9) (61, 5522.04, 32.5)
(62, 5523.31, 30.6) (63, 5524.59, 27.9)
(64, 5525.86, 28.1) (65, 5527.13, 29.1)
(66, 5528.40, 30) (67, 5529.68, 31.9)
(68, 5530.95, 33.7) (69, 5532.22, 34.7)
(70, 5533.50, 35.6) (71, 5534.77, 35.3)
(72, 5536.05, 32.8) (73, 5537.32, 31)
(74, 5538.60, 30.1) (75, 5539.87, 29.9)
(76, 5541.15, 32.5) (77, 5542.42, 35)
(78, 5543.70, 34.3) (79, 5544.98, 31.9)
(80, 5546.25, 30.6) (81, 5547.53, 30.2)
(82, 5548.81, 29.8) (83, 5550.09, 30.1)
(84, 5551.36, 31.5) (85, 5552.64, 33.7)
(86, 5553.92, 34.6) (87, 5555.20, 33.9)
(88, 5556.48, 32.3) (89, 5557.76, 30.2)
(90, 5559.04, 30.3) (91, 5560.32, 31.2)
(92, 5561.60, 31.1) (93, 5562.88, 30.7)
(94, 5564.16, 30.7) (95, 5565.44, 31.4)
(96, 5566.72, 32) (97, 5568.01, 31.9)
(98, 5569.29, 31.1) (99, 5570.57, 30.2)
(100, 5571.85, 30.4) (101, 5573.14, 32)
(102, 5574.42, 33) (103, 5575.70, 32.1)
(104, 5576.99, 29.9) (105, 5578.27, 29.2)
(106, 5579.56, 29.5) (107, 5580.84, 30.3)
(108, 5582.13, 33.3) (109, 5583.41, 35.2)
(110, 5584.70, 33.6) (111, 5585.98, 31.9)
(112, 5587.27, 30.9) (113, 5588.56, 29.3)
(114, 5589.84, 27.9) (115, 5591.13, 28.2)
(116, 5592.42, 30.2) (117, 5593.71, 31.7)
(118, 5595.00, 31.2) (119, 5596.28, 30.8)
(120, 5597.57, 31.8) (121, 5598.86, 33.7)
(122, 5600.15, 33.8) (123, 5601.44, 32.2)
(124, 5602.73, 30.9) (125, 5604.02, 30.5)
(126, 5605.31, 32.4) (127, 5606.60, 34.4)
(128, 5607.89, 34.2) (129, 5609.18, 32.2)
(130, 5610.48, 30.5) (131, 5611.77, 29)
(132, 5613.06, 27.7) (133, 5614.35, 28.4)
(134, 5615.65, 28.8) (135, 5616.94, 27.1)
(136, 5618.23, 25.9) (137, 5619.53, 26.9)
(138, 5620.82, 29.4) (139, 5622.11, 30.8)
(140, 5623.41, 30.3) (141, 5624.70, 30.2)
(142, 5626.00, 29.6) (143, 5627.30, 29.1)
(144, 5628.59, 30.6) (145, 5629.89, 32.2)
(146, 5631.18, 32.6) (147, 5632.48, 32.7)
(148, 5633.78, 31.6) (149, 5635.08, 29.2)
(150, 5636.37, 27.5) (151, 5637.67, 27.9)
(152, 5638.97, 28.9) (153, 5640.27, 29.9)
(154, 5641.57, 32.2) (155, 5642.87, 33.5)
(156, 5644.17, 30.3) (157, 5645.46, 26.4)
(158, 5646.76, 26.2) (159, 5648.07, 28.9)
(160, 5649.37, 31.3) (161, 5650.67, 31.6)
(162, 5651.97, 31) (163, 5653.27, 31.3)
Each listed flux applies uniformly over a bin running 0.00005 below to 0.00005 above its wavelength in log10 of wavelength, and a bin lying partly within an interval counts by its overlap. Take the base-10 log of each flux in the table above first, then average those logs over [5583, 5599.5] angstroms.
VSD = 1.49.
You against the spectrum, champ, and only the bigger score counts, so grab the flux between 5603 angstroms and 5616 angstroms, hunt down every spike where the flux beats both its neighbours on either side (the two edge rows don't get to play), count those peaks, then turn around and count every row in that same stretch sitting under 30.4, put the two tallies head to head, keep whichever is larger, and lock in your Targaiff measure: 4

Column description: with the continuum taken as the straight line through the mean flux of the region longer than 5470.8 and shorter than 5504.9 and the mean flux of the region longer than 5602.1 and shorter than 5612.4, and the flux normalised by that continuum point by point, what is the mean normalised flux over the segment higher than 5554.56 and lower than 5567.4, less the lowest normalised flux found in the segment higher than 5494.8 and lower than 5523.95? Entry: 0.18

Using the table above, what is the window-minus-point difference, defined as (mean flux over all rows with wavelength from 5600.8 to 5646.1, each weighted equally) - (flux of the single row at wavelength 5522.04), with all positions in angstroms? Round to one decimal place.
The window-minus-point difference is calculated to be -2.3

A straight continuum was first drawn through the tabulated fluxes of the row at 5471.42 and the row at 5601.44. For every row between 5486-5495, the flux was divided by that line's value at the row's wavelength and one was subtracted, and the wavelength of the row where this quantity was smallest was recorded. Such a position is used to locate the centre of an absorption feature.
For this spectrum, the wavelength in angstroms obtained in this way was 5490.35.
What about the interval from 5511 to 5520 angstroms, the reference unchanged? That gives 5513.15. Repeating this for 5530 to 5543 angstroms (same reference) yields 5539.87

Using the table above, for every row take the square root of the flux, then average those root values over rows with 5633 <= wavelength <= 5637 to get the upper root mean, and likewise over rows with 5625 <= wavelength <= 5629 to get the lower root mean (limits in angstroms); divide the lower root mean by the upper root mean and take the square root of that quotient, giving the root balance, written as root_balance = 1.00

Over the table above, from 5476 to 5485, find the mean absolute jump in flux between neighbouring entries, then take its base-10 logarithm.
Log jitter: 0.136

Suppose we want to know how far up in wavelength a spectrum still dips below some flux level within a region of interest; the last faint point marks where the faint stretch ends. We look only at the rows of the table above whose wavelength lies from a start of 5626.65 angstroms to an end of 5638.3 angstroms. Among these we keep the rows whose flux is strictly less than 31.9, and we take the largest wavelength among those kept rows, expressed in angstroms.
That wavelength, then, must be 5637.67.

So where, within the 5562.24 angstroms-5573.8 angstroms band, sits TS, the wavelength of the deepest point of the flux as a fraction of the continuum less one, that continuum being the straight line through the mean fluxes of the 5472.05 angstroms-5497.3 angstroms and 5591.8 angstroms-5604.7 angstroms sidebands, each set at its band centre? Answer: 5570.57 angstroms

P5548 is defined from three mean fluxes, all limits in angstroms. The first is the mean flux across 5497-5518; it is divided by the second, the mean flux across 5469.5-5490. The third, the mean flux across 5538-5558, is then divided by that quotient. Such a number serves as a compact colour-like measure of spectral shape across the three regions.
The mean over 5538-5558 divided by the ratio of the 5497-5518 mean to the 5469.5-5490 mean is 33.4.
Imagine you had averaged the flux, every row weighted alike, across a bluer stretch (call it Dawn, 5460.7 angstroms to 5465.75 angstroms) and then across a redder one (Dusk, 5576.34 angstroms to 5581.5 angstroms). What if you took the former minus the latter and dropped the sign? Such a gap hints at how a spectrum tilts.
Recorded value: 8.3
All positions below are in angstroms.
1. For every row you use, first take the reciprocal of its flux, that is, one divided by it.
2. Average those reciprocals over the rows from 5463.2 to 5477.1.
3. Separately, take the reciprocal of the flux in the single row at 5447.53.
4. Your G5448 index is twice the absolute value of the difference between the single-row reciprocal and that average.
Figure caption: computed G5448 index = 0.014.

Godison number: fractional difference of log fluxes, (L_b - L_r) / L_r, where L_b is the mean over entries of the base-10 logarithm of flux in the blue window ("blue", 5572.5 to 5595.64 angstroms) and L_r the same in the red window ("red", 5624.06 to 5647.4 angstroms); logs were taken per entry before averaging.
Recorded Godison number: 0.01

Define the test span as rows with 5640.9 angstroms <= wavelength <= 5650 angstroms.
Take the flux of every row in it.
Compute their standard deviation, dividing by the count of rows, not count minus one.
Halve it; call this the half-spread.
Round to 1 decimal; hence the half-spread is 1.3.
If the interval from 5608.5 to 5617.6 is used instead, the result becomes 0.8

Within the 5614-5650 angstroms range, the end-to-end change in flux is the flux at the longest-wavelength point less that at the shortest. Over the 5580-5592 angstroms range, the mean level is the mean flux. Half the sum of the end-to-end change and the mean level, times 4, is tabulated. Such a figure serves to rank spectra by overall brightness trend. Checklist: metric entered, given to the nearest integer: 68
